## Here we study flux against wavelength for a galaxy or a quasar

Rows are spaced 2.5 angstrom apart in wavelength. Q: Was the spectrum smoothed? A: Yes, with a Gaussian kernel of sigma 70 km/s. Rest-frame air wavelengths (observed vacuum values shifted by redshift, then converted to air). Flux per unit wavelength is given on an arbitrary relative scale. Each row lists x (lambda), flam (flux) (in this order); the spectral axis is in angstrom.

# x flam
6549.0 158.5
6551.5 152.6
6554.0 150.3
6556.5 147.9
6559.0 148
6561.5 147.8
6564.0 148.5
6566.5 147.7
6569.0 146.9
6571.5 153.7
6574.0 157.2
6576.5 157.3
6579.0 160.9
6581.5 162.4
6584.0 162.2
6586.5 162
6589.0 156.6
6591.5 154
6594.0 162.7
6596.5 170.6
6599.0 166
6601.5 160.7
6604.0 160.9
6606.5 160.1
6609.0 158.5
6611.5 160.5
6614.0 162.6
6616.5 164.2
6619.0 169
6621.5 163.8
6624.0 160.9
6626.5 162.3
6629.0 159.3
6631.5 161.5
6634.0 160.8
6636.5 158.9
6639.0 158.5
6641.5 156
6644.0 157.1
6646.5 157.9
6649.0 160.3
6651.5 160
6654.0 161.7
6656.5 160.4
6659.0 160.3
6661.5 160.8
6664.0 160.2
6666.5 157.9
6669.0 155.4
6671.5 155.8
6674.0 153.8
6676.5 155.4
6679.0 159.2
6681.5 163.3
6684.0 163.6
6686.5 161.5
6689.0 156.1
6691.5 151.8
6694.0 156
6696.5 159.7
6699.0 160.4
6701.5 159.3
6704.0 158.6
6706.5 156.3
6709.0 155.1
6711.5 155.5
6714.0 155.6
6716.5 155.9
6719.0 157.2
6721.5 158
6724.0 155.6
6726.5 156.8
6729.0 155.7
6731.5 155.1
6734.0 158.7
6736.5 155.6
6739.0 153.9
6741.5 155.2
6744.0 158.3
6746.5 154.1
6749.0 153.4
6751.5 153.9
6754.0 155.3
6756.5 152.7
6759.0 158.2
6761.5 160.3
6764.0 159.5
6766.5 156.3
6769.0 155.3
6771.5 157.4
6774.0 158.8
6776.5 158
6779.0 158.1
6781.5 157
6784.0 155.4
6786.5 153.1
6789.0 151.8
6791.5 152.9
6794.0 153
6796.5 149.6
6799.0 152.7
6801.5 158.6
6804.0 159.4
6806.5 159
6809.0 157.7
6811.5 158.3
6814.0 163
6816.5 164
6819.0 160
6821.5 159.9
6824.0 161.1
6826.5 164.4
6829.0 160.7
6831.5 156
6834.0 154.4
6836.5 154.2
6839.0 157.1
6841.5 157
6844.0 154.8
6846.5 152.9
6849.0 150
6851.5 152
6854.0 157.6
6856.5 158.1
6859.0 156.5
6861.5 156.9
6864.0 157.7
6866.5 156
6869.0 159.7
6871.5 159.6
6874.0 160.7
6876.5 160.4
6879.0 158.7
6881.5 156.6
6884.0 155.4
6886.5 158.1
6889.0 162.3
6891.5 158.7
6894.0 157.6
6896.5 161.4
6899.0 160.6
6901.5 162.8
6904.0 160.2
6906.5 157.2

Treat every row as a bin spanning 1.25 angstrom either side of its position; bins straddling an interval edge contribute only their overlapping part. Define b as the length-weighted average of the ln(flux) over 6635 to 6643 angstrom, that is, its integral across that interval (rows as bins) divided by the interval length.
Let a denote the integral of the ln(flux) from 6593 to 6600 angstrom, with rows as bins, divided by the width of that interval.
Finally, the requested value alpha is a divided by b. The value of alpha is 1.011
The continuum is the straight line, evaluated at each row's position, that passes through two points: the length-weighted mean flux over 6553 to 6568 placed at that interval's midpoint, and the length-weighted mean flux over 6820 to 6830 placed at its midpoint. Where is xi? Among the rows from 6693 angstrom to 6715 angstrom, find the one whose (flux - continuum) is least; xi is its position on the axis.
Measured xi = 6709.0 angstrom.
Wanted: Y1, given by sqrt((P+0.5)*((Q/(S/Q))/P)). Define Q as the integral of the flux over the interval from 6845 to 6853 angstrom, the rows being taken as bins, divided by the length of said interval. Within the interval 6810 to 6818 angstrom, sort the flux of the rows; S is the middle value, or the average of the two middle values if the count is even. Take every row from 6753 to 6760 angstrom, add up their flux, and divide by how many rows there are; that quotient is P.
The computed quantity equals 11.92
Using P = 155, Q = 152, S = 163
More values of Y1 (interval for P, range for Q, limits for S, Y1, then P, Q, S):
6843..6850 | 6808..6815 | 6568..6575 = 12.90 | 153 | 160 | 154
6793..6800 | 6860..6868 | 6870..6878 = 12.41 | 152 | 157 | 160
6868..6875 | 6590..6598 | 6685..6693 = 13.02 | 160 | 162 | 156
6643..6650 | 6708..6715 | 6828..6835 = 12.46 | 158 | 155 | 156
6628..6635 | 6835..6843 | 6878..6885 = 12.49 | 161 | 156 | 157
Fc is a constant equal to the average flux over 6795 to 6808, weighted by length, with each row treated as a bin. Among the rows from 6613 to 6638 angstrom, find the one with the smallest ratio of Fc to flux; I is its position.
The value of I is 6619.0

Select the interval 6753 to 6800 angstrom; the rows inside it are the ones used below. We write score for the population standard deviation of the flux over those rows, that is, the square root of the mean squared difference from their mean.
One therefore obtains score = 2.9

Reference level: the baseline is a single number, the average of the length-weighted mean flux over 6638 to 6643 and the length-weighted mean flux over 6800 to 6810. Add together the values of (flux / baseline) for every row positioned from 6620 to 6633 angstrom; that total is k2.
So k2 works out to 5.12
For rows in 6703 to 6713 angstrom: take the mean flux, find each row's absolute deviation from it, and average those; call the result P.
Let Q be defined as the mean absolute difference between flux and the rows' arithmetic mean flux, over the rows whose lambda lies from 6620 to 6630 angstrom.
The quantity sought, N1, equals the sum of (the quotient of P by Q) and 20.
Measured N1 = 20.8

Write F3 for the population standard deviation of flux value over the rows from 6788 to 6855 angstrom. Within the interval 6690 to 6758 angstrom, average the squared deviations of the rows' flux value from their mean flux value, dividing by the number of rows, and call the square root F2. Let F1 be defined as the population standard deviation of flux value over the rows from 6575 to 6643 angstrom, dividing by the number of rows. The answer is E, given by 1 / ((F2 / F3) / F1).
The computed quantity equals 6.8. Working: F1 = 3.5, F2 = 2.1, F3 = 4.1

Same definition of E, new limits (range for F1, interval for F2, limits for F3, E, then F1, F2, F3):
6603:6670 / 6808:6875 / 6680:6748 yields 2.1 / 2.7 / 3.4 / 2.7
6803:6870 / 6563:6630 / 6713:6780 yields 1.2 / 3.4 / 5.6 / 1.9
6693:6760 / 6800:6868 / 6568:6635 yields 2.7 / 2.0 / 3.4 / 4.6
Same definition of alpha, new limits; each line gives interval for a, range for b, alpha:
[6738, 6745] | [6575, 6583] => 0.995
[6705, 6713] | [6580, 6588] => 0.992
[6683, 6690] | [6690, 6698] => 1.006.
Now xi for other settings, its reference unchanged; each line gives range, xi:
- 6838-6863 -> 6849.0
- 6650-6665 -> 6664.0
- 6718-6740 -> 6739.0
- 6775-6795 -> 6789.0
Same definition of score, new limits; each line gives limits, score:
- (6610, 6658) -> 2.8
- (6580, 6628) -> 3.7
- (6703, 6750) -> 1.5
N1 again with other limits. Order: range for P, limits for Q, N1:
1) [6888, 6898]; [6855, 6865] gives 23.1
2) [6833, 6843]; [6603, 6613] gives 21.8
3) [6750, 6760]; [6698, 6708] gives 21.4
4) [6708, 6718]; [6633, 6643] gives 20.2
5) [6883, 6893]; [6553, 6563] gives 22.1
